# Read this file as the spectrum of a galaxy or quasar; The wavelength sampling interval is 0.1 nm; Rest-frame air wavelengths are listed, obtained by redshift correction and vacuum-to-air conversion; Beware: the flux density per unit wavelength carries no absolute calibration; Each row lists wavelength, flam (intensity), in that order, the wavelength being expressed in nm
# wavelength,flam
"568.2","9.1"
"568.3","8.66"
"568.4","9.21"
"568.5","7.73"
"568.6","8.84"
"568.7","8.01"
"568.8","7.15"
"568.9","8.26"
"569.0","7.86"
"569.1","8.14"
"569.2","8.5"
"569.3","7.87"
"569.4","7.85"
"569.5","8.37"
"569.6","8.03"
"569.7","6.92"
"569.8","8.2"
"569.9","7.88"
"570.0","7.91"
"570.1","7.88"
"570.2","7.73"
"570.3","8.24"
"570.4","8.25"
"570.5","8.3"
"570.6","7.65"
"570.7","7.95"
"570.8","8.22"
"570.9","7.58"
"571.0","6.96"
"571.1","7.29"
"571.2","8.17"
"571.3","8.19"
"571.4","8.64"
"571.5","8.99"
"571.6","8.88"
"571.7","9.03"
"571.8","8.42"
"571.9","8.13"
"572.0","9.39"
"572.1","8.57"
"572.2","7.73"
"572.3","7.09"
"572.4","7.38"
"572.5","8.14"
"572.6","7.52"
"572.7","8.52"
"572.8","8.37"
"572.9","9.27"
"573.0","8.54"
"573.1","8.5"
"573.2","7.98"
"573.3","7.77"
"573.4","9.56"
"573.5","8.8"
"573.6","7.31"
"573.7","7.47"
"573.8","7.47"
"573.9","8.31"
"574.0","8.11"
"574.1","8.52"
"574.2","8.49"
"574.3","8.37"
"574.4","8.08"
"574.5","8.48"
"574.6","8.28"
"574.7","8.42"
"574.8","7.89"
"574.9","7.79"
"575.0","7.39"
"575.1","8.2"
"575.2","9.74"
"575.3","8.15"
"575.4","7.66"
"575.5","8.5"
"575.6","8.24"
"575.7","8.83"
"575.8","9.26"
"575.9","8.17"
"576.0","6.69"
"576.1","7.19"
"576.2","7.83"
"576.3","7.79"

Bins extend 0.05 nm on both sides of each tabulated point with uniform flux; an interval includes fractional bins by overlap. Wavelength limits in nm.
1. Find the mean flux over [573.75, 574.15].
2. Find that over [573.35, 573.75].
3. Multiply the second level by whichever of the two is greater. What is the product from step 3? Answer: 68.6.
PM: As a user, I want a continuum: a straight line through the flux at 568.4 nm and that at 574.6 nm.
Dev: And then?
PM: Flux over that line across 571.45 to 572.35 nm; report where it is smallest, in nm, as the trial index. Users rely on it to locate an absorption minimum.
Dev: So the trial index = 572.3 nm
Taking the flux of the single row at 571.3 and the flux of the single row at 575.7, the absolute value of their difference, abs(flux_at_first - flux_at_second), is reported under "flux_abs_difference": 0.64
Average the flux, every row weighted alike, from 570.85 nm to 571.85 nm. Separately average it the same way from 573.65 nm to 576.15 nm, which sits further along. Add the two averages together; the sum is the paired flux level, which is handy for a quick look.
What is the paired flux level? 16.4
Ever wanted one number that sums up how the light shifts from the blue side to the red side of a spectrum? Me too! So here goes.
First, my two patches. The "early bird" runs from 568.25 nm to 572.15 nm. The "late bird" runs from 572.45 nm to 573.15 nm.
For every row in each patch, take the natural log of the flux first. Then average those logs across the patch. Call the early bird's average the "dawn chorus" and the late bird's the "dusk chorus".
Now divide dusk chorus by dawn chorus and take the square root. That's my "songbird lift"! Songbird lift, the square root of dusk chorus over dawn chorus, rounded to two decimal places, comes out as 1.01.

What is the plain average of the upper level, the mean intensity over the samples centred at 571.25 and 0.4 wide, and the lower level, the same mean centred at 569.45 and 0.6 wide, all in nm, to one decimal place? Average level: 8.0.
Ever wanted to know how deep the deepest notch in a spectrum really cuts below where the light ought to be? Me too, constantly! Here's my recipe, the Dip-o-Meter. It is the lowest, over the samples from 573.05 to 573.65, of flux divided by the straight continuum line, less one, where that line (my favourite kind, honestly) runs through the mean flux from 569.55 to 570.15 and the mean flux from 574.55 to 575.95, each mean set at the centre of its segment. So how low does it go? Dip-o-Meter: -0.105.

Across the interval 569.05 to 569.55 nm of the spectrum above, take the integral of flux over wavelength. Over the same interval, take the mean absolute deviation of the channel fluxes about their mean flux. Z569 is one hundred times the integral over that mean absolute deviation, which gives 1762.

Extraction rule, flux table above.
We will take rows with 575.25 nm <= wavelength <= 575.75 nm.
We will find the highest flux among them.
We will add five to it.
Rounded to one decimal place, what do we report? 13.8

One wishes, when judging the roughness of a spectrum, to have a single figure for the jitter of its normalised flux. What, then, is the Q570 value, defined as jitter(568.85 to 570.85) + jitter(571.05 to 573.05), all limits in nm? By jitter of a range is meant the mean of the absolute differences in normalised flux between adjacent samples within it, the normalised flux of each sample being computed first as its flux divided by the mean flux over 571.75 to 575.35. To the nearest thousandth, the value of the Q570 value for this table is 0.116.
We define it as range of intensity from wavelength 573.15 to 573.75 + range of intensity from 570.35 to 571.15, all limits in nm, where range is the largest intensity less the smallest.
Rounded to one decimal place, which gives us 3.6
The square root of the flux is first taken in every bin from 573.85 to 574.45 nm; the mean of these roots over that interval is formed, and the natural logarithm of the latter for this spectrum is 1.06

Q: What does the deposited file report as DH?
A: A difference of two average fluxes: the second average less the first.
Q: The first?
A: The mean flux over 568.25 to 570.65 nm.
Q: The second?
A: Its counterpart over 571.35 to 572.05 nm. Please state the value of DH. 0.72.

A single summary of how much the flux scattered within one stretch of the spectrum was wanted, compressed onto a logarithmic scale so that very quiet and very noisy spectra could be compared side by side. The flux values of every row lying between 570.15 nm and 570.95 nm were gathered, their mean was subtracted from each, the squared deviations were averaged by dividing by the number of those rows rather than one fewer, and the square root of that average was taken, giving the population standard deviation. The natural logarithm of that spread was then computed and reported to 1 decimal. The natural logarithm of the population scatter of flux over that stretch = -1.3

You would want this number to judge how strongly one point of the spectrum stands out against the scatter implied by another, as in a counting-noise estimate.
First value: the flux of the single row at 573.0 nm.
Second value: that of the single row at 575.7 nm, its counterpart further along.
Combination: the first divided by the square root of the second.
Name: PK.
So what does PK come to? 2.87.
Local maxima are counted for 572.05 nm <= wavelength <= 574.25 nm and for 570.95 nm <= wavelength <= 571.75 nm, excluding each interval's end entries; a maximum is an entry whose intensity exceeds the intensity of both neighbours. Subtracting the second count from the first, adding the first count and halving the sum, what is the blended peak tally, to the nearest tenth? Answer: 5.5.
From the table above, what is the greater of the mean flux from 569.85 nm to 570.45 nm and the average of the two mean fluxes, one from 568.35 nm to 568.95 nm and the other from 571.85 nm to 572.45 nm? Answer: 8.12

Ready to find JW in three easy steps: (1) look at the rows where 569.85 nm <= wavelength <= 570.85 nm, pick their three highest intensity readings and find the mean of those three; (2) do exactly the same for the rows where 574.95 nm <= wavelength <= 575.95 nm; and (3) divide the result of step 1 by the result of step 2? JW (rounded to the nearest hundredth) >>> 0.89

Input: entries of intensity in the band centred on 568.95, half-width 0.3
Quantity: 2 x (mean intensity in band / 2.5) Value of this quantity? 6.39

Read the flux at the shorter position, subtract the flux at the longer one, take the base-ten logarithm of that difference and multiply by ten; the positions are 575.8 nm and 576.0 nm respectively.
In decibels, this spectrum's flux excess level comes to 4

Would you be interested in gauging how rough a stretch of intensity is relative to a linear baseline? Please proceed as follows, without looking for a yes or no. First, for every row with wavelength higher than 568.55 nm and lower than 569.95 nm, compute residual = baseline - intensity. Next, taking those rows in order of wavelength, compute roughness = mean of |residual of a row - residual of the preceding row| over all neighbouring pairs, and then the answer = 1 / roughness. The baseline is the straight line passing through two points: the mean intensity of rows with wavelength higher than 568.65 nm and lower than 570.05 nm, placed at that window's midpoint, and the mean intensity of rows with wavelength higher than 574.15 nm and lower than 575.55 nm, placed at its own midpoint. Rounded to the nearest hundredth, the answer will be 1.61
